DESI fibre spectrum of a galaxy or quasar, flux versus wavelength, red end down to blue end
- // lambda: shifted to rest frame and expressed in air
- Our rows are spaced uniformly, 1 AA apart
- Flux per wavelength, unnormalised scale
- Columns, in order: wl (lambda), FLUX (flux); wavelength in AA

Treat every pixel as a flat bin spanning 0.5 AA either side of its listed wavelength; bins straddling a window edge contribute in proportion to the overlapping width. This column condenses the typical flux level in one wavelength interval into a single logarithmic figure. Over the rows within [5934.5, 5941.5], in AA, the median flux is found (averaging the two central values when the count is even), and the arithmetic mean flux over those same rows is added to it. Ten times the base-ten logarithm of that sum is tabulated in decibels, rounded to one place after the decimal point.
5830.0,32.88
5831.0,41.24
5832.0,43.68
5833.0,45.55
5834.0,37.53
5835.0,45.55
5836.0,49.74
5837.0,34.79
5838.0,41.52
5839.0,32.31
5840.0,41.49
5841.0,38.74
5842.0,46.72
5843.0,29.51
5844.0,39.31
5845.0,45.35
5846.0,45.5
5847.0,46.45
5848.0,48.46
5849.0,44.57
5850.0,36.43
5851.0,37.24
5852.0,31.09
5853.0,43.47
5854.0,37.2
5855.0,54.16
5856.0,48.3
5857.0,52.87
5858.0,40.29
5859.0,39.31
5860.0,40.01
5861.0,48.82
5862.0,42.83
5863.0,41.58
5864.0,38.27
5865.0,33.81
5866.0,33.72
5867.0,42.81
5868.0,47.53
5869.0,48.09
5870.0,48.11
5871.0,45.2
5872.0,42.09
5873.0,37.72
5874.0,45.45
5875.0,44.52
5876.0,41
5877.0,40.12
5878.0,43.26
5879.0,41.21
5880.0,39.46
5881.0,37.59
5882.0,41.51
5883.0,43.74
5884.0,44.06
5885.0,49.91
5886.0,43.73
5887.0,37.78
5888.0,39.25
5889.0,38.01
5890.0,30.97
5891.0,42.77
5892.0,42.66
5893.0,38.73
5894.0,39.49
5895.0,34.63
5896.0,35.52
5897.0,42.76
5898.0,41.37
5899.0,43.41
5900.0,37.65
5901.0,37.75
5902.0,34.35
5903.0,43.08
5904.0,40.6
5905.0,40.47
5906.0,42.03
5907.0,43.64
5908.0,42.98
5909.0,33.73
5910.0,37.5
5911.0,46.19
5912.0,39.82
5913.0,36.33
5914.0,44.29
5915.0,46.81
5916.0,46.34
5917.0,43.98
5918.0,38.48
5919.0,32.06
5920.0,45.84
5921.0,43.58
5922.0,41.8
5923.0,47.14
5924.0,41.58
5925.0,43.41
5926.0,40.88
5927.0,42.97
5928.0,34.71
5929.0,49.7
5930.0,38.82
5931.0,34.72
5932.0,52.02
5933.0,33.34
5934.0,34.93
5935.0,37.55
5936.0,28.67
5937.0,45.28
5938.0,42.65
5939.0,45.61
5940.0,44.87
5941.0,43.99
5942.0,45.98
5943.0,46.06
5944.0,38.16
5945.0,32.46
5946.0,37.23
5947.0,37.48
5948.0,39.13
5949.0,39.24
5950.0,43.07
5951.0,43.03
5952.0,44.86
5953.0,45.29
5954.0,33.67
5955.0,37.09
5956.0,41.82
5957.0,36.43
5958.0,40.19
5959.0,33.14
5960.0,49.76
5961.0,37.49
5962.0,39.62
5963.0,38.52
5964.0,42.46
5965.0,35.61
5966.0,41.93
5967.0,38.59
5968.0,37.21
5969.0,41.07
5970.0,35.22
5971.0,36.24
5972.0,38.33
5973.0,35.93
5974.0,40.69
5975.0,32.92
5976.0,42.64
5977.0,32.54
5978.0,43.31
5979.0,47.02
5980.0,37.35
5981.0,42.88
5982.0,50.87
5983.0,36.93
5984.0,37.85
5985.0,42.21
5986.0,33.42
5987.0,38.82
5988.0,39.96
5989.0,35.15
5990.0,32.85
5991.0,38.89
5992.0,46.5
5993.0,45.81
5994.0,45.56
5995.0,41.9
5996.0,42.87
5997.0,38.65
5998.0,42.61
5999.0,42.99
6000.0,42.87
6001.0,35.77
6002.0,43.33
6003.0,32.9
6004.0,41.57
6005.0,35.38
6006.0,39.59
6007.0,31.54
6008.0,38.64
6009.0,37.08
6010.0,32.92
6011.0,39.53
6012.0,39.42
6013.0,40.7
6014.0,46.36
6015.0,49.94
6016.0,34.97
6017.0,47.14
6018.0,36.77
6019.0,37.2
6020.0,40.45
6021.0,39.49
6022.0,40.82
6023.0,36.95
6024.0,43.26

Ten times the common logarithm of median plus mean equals 19.3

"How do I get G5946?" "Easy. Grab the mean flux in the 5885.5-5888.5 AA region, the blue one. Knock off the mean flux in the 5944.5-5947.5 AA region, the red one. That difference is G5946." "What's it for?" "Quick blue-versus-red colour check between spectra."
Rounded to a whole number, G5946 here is 5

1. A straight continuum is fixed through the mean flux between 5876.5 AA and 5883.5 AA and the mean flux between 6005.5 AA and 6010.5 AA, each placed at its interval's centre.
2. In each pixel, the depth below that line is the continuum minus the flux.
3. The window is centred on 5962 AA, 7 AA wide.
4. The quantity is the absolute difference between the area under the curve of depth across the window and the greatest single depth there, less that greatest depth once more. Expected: 12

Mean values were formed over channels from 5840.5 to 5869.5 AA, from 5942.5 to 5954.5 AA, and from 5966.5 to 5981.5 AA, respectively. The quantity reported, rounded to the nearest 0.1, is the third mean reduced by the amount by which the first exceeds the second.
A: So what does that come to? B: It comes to 36.6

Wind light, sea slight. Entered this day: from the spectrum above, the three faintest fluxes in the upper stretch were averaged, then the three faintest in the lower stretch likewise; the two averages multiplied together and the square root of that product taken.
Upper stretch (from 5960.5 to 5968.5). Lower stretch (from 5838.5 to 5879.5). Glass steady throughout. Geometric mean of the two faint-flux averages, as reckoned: 33.7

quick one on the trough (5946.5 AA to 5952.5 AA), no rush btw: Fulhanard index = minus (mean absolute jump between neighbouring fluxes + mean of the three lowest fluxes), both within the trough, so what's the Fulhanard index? -40.1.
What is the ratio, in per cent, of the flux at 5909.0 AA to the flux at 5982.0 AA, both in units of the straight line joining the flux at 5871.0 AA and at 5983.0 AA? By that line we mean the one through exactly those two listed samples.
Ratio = 58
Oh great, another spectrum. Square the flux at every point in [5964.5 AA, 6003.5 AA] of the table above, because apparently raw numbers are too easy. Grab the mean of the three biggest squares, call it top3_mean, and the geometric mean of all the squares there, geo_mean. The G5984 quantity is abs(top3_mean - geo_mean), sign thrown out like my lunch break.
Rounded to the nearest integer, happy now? 764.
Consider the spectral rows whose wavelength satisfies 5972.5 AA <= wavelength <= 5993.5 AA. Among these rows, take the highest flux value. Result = 50.87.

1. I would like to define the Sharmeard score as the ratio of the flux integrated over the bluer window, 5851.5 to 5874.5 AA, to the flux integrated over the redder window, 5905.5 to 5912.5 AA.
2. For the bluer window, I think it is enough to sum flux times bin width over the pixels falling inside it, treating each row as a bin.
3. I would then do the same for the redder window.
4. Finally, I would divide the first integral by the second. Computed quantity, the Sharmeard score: 3.4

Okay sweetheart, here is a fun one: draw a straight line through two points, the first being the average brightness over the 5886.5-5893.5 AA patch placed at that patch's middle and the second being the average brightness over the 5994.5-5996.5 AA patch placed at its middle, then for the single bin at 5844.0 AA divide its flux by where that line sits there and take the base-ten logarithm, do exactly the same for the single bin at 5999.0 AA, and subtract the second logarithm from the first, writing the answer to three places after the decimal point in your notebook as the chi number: 0.022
